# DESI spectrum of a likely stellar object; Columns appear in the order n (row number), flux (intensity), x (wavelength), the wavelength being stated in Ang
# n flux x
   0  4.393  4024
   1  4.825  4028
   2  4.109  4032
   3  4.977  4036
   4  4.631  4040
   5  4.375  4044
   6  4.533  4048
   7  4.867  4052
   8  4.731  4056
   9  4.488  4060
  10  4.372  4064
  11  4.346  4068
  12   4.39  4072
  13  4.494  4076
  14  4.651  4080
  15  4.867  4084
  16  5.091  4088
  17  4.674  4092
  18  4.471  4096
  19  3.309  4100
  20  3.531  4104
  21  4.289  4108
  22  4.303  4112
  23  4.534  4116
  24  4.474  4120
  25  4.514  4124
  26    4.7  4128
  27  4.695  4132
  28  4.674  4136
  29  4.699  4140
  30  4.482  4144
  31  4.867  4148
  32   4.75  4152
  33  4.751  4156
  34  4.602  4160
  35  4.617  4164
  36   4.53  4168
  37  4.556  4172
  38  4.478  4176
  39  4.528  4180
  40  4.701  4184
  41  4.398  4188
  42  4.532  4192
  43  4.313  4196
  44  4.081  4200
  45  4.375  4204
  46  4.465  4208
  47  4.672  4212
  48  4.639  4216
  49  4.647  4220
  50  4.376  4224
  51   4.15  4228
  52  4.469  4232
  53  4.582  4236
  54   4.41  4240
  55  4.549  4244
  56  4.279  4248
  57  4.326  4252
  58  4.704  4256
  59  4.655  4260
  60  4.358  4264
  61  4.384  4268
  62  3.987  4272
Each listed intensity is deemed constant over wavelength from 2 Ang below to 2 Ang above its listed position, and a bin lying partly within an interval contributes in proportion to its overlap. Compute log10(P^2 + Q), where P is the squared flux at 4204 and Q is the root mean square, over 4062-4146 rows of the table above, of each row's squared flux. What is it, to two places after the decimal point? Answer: 2.59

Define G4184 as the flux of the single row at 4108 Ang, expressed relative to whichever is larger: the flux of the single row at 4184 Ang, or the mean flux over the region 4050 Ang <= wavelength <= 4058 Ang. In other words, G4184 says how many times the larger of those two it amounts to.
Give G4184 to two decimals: 0.89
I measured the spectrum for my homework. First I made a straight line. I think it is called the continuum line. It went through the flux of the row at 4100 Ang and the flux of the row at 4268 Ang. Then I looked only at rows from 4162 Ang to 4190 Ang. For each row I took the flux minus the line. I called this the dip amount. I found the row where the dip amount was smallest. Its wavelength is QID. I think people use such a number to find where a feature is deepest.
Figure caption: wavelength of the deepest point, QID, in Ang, 4188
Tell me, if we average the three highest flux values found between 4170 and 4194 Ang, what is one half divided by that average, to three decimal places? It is 0.109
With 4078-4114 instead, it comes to 0.103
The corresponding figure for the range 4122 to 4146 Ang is 0.106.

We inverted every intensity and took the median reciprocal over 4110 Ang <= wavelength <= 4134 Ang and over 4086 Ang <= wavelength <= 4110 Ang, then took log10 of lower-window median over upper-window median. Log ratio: 0.014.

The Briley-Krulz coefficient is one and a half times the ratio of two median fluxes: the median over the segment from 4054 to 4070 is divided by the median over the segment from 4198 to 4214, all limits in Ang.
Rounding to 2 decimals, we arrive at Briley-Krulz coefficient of 1.50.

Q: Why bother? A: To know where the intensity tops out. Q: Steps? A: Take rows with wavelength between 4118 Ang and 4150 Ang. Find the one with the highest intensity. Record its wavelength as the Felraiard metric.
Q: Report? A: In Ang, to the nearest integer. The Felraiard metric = 4148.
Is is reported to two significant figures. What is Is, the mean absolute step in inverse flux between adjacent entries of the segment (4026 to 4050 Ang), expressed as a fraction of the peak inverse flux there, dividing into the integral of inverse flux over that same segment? 56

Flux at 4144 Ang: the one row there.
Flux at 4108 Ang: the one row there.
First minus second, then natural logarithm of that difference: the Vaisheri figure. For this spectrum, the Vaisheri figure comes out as -1.6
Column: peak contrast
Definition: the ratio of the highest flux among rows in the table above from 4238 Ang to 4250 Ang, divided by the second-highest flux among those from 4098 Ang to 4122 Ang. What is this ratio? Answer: 1.017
